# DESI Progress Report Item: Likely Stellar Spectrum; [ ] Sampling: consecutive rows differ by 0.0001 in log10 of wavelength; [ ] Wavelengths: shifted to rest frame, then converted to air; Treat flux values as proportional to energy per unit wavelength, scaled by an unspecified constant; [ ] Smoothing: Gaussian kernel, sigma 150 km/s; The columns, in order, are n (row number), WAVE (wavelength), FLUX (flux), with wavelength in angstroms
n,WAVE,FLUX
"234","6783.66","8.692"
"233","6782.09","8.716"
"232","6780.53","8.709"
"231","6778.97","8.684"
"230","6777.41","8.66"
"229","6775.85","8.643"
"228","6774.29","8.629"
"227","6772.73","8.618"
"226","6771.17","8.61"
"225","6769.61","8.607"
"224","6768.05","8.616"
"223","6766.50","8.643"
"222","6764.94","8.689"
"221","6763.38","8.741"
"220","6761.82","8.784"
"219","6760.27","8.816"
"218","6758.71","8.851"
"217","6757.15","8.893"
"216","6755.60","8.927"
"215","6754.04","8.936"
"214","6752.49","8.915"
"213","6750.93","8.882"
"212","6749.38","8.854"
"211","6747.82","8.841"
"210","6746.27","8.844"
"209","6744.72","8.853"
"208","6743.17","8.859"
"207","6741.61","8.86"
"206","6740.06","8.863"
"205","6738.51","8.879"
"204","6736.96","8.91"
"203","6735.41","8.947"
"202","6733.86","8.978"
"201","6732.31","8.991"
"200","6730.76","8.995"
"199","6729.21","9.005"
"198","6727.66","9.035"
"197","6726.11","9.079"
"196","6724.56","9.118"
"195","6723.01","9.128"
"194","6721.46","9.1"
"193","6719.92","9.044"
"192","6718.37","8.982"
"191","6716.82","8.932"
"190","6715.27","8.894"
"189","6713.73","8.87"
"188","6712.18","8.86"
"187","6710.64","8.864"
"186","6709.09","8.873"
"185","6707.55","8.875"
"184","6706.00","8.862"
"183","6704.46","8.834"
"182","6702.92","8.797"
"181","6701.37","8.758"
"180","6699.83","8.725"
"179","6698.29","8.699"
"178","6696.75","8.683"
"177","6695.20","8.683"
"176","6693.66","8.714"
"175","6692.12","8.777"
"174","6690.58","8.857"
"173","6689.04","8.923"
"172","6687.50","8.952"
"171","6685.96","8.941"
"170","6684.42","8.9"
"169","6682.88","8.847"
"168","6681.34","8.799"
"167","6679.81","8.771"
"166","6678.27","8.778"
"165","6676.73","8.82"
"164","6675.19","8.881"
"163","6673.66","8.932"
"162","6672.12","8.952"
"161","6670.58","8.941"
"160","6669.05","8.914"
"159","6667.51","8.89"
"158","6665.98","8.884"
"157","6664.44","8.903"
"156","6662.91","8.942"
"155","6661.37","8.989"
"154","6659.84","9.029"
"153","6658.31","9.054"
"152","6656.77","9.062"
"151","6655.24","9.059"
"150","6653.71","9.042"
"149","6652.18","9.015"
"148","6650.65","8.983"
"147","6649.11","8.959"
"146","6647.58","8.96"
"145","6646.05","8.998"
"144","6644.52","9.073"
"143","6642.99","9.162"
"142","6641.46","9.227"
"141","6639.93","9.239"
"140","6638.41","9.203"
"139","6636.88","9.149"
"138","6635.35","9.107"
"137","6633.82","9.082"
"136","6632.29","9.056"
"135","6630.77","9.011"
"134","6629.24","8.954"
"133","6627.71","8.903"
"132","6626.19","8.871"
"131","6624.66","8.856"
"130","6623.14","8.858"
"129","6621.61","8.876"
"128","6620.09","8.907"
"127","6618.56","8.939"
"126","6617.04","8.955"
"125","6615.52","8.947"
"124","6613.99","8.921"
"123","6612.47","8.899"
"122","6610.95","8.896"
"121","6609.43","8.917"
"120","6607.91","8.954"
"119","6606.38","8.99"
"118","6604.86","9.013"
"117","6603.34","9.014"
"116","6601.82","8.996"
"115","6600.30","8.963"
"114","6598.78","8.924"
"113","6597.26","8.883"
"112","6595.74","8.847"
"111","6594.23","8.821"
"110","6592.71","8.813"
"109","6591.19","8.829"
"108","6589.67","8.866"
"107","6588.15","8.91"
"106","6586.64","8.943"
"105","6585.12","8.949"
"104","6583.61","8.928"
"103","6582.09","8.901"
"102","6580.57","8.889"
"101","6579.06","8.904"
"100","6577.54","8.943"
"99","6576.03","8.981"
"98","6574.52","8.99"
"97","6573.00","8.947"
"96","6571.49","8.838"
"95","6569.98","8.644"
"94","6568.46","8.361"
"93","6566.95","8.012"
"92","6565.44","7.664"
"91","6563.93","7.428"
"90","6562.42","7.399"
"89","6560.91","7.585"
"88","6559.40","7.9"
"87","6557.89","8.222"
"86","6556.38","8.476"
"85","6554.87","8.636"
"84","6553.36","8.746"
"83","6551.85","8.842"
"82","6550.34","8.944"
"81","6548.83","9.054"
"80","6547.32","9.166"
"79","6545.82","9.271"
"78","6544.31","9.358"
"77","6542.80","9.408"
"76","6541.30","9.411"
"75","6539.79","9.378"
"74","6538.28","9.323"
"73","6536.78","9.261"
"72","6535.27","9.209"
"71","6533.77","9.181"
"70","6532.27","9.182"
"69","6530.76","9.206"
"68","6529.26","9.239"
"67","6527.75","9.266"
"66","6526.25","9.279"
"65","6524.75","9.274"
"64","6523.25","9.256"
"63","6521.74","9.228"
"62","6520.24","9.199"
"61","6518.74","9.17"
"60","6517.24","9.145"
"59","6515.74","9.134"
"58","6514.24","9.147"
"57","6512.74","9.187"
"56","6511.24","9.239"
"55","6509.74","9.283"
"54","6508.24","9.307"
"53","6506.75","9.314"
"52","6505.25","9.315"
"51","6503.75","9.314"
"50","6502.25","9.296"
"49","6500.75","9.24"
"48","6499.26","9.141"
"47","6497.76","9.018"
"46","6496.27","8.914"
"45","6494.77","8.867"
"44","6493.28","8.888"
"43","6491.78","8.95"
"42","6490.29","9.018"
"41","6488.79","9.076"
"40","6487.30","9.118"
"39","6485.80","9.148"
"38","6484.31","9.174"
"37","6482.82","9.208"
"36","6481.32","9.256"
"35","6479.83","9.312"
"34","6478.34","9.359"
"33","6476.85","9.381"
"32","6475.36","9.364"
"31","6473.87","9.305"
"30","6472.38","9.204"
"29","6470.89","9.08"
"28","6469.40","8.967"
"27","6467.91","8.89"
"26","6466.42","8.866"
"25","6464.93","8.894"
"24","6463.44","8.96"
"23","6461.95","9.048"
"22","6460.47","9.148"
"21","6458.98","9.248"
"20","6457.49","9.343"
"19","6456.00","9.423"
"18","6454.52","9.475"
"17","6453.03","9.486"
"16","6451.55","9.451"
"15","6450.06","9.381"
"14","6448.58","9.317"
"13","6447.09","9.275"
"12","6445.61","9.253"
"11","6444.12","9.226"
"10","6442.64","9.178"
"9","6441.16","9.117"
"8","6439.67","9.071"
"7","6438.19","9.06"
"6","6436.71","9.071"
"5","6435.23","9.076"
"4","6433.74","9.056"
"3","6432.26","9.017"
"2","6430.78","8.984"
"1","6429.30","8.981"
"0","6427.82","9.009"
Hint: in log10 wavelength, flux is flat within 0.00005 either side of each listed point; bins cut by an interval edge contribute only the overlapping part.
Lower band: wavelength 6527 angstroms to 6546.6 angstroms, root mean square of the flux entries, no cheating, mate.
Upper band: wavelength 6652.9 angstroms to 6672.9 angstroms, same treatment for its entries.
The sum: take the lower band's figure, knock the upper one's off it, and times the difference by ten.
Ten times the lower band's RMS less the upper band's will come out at 3.1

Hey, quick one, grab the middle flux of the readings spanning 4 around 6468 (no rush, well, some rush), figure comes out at 8.89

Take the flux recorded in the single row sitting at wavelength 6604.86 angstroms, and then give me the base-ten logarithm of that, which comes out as 0.955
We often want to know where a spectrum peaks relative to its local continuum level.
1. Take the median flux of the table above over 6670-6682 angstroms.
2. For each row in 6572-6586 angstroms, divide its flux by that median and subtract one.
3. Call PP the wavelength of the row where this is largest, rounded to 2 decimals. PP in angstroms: 6574.52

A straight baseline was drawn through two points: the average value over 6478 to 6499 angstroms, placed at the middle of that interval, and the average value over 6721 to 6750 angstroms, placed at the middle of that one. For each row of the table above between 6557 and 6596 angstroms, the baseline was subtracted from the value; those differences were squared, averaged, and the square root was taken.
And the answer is 0.72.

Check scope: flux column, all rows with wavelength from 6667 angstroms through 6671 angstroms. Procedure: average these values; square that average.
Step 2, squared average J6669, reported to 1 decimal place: 79.5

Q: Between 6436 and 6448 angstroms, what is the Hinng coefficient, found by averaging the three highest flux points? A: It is 9.25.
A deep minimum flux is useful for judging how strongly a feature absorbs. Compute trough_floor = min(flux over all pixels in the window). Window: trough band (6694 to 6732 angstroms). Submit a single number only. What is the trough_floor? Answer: 8.683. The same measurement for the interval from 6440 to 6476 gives 8.866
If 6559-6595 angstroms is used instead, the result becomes 7.399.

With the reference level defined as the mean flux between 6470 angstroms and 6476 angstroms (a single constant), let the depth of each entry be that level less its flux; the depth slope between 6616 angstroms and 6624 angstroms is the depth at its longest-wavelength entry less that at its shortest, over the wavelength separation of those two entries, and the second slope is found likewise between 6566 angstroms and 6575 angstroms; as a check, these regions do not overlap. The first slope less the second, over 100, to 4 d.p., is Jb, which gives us 0.0015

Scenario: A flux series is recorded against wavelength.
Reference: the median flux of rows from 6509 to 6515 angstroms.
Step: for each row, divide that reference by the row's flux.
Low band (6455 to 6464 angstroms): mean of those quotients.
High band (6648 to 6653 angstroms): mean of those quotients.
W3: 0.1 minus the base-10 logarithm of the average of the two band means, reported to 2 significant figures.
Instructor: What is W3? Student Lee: 0.094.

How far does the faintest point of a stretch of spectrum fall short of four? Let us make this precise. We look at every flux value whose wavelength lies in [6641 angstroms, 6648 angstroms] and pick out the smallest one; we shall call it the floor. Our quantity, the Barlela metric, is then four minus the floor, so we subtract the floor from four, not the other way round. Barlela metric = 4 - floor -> -4.96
